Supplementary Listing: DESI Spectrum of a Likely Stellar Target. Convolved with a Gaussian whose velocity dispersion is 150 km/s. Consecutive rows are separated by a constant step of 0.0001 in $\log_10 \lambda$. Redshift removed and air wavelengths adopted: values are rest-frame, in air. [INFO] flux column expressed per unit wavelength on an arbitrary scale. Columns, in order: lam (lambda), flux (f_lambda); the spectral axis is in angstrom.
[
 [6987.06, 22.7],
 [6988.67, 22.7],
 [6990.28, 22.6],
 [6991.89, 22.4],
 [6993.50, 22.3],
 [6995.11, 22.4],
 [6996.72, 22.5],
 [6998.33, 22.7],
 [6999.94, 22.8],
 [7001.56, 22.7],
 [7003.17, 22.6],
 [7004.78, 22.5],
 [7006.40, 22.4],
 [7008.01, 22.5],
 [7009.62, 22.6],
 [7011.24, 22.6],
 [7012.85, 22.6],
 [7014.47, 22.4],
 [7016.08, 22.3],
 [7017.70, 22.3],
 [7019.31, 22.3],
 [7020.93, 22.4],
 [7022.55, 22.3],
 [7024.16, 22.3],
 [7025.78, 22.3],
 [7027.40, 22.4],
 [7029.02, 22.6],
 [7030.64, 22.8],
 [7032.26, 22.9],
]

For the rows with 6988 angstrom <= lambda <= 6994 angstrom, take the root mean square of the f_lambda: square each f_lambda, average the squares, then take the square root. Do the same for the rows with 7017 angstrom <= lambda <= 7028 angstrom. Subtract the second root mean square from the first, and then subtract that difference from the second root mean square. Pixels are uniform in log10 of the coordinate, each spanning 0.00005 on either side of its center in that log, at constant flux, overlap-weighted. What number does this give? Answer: 22.2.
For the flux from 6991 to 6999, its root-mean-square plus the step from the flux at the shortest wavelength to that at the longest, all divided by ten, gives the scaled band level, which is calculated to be 2.28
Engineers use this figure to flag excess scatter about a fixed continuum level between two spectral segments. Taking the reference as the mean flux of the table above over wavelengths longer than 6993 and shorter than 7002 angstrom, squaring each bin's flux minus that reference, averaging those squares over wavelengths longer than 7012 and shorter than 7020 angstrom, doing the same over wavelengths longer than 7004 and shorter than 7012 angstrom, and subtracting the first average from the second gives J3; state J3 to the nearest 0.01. -0.04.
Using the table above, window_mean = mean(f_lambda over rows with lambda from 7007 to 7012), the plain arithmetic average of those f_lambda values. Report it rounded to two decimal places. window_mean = 22.57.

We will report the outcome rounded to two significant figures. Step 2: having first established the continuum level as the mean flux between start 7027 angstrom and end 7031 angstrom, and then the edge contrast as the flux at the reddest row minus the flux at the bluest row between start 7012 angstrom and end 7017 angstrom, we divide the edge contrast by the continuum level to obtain -0.013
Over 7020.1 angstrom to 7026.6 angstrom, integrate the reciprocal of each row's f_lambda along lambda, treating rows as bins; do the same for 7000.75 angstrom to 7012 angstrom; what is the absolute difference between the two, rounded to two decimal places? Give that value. 0.21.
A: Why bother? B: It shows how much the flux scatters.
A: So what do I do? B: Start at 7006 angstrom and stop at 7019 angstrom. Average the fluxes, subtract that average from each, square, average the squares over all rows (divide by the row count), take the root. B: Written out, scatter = 0.12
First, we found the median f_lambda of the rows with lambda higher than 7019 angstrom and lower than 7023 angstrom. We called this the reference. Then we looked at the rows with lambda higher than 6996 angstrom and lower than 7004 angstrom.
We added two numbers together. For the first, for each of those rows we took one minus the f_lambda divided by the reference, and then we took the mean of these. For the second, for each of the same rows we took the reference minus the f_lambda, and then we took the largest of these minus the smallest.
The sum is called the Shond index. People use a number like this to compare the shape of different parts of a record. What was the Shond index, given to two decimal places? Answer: 0.28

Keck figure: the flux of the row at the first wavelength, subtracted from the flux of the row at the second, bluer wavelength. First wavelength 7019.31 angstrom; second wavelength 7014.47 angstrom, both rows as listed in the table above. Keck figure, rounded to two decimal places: 0.10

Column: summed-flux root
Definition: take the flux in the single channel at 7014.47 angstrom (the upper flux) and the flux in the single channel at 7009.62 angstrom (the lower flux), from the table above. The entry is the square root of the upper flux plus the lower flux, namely 6.71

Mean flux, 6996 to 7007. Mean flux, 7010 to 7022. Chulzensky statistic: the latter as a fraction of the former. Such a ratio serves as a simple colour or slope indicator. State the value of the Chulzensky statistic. 0.992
